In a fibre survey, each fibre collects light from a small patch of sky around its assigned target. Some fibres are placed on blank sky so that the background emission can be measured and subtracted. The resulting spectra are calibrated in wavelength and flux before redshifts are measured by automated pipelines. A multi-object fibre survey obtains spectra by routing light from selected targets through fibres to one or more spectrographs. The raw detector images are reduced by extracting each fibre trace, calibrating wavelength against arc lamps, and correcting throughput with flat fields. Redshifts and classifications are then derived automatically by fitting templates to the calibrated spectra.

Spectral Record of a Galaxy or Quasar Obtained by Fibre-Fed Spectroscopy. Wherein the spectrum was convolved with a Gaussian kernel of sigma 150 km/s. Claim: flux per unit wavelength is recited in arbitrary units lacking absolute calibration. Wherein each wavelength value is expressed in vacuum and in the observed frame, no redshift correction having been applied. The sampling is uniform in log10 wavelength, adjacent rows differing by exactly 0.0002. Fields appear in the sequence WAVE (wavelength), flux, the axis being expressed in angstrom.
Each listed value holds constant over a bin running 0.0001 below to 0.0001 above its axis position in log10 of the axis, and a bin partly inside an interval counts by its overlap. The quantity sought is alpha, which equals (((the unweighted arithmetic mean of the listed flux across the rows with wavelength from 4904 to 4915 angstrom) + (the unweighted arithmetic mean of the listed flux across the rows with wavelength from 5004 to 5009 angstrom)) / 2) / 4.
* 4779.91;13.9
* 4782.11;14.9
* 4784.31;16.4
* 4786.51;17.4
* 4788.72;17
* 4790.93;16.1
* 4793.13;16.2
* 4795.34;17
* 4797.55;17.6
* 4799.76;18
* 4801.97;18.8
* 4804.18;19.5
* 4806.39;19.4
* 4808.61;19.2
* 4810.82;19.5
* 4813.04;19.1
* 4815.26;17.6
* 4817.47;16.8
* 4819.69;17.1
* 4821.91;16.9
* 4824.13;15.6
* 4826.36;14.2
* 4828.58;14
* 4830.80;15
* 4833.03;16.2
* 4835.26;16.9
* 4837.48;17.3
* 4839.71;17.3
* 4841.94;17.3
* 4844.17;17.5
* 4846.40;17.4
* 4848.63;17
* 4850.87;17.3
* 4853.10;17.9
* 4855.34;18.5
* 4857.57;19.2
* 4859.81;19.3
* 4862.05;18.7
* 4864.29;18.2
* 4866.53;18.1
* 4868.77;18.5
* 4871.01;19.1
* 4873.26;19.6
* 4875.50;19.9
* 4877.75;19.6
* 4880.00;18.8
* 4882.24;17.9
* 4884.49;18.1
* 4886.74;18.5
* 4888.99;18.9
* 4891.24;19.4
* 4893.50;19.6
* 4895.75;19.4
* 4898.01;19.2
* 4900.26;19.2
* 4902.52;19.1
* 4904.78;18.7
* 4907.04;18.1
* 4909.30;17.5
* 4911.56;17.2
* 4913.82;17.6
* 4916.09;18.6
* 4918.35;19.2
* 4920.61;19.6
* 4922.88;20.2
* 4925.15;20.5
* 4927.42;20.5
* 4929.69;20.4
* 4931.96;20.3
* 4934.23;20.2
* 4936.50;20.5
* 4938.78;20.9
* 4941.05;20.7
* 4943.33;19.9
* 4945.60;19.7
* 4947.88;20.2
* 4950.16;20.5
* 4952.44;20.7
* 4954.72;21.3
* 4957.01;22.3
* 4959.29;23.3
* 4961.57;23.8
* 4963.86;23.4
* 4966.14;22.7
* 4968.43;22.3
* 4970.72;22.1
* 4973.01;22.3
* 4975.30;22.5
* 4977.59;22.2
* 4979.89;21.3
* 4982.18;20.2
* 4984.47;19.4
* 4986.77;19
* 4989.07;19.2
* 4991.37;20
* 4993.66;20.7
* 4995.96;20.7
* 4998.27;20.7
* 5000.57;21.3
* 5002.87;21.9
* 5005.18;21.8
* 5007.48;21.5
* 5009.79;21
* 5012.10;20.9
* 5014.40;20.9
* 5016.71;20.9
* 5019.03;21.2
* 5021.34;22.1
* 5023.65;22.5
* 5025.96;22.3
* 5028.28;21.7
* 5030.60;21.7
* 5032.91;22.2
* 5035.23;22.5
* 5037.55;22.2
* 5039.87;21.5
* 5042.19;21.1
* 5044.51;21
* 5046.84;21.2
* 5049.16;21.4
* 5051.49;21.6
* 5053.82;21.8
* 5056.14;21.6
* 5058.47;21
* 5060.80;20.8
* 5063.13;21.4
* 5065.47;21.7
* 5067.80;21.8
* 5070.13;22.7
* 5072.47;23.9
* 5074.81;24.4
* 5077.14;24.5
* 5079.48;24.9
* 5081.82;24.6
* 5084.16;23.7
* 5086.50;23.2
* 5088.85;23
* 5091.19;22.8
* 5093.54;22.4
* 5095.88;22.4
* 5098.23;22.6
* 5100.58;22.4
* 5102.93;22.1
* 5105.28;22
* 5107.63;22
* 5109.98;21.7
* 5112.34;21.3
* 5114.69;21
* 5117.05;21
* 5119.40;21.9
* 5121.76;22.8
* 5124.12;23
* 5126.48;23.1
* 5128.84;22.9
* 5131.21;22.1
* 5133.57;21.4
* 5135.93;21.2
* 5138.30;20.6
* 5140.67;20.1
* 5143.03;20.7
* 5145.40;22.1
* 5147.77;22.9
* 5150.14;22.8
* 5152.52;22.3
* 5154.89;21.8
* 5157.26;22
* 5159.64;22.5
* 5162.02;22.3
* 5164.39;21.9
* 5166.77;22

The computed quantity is 4.93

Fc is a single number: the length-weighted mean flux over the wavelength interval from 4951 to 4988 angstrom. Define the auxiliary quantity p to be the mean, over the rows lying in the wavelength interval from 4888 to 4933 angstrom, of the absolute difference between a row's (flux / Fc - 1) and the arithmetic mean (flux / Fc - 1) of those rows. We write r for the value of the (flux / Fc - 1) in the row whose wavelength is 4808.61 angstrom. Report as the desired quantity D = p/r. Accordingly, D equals -0.29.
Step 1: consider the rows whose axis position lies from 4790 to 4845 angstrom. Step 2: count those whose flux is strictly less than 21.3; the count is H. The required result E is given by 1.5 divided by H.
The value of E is 0.06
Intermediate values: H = 25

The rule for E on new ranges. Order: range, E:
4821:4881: 0.06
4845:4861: 0.21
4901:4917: 0.21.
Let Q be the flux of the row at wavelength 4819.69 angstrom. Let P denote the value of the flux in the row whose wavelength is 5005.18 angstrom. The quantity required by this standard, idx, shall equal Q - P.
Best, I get -4.7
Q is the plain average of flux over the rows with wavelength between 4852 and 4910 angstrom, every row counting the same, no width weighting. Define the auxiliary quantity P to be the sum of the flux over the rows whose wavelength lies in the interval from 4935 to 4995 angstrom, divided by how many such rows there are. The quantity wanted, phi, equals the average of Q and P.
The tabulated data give 20.0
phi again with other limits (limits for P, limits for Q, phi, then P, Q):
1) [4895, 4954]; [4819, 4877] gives 18.5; 19.6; 17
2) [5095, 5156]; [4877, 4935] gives 20.5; 21.9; 19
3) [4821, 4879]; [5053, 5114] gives 20.1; 17.6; 23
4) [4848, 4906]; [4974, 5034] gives 20.0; 18.8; 21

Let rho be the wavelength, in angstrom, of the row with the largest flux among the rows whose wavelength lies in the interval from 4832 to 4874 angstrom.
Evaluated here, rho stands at 4873.26 angstrom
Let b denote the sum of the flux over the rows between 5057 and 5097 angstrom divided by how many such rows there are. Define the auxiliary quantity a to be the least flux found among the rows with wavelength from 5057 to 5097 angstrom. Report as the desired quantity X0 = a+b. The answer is 44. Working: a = 20.8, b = 22.9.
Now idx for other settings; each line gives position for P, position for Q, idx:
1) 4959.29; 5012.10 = -2.4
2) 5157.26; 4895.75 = -2.6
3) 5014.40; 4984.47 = -1.5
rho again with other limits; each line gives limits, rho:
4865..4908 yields 4875.50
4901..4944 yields 4938.78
